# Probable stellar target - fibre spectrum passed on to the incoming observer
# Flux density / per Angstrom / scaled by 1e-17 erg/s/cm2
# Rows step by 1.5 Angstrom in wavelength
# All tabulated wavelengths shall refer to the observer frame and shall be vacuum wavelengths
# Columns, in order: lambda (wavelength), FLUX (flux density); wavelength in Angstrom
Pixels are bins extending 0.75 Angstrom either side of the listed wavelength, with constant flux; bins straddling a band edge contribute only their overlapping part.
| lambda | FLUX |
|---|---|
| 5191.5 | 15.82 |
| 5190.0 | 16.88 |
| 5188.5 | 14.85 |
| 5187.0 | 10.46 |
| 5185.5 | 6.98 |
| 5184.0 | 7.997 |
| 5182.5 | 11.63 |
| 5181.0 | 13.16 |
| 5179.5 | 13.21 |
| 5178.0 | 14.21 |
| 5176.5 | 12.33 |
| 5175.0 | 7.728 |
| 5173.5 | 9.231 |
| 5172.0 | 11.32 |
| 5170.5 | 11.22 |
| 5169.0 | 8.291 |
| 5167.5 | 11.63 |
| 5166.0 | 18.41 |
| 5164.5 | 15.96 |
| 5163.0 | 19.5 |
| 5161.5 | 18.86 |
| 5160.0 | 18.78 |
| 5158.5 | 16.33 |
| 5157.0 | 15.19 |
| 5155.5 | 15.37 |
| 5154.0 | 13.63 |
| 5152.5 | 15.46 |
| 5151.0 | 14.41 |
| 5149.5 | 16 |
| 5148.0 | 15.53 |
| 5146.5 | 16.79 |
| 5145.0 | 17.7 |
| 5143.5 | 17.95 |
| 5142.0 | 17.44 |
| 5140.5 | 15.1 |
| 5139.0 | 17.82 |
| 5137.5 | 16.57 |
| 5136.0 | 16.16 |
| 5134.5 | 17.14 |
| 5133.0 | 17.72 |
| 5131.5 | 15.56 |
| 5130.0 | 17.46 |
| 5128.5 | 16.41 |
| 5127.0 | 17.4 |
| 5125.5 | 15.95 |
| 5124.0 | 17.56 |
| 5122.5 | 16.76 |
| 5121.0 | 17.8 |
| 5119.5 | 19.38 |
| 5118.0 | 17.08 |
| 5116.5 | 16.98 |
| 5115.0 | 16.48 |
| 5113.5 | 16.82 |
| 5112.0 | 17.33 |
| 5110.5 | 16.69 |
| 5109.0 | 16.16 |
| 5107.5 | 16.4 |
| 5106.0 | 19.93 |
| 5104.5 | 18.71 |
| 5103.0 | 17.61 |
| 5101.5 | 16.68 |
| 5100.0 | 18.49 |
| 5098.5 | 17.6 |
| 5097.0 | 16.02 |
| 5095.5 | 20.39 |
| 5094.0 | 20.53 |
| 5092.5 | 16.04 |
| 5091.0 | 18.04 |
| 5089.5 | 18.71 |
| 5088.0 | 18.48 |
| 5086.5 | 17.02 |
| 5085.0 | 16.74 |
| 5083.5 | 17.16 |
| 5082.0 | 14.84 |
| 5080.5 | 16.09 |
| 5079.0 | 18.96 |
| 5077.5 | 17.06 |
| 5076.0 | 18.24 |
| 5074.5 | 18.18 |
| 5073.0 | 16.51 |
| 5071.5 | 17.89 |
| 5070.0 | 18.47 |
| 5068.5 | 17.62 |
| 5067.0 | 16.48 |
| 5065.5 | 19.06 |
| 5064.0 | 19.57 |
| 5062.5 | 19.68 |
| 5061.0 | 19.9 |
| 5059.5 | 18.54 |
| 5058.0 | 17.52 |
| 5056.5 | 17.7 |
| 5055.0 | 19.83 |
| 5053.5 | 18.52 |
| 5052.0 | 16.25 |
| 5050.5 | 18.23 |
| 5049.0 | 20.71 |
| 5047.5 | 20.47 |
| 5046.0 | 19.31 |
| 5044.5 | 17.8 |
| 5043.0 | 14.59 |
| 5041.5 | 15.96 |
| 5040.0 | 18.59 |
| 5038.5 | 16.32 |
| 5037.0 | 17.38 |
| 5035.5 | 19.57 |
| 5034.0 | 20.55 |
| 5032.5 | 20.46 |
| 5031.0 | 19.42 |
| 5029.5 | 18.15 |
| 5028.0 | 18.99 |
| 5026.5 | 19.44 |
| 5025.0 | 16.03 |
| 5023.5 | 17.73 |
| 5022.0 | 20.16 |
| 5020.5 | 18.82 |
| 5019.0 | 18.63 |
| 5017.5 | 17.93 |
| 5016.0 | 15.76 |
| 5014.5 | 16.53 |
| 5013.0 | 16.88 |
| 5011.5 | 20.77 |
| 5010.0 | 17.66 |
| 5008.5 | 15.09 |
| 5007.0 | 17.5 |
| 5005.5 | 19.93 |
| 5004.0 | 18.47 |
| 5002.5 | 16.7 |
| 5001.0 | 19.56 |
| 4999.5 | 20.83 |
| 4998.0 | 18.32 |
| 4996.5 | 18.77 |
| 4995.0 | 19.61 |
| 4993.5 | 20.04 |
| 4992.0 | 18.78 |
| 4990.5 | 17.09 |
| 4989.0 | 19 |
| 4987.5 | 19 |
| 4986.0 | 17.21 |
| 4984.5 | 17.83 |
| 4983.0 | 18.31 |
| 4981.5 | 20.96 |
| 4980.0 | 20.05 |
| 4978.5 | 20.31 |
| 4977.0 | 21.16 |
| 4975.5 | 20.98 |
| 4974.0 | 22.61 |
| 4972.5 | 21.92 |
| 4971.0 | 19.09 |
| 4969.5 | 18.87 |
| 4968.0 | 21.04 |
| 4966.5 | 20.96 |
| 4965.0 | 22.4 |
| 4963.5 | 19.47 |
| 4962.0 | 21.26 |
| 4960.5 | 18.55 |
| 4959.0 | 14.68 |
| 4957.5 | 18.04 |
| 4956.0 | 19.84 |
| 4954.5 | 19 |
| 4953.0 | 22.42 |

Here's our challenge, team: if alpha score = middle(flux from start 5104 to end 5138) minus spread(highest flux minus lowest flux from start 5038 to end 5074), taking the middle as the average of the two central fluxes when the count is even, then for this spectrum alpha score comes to 10.9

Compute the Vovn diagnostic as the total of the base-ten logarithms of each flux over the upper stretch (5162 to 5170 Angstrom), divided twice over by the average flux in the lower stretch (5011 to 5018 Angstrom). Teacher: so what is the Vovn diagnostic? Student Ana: 0.019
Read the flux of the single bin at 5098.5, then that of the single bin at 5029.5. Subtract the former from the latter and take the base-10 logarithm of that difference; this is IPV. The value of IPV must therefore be -0.26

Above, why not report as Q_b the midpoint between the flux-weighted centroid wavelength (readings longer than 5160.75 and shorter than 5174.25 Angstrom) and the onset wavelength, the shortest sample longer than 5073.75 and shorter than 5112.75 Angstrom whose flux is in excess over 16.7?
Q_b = 5120.5 Angstrom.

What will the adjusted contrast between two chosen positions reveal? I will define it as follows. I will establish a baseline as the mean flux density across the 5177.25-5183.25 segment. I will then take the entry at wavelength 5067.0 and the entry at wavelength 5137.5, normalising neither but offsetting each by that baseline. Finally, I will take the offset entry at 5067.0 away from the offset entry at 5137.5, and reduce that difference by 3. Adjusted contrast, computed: -2.9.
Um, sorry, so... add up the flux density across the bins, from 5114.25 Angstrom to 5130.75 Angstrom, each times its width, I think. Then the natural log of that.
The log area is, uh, 5.65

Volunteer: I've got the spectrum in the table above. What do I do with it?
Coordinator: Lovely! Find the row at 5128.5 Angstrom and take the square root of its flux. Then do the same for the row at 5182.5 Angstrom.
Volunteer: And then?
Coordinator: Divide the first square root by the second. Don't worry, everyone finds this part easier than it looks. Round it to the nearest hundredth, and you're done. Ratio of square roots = 1.19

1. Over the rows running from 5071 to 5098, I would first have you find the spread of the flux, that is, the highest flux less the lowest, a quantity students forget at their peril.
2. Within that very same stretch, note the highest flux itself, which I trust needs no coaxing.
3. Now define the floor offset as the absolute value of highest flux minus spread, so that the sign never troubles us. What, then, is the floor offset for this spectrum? 14.8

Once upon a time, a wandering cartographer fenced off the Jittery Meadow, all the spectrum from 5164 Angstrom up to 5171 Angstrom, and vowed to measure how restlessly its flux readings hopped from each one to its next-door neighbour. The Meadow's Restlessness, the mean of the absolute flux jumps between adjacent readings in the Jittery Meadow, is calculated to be 3.87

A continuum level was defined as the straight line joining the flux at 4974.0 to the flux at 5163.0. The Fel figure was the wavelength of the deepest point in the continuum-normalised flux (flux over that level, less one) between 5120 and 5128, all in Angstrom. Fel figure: 5125.5 Angstrom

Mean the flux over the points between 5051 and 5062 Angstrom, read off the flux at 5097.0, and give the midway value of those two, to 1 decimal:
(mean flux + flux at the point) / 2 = 17.2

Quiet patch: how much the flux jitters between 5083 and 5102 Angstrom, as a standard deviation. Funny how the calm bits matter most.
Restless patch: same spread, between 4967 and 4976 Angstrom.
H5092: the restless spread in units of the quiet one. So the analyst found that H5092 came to 1.0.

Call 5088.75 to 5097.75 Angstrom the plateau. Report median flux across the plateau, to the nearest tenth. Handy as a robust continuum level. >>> 18.4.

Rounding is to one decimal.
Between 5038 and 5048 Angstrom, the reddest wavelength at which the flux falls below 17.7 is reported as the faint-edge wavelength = 5043.0 Angstrom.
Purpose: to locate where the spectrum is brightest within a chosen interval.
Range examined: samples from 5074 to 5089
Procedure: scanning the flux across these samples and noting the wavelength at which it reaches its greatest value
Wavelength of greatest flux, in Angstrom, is 5079.0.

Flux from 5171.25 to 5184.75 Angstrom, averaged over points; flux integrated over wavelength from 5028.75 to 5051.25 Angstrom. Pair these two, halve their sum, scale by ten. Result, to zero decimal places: 2137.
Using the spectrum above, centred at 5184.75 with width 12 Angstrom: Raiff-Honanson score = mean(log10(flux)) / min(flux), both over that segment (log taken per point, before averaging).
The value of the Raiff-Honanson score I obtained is 0.152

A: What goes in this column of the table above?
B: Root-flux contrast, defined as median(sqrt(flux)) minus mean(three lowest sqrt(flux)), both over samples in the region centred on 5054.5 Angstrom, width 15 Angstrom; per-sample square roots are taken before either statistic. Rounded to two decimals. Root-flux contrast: 0.16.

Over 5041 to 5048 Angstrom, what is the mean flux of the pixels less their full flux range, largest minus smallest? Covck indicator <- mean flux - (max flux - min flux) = 11.7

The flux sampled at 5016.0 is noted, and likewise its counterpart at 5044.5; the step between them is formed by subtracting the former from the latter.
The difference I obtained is 2.0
